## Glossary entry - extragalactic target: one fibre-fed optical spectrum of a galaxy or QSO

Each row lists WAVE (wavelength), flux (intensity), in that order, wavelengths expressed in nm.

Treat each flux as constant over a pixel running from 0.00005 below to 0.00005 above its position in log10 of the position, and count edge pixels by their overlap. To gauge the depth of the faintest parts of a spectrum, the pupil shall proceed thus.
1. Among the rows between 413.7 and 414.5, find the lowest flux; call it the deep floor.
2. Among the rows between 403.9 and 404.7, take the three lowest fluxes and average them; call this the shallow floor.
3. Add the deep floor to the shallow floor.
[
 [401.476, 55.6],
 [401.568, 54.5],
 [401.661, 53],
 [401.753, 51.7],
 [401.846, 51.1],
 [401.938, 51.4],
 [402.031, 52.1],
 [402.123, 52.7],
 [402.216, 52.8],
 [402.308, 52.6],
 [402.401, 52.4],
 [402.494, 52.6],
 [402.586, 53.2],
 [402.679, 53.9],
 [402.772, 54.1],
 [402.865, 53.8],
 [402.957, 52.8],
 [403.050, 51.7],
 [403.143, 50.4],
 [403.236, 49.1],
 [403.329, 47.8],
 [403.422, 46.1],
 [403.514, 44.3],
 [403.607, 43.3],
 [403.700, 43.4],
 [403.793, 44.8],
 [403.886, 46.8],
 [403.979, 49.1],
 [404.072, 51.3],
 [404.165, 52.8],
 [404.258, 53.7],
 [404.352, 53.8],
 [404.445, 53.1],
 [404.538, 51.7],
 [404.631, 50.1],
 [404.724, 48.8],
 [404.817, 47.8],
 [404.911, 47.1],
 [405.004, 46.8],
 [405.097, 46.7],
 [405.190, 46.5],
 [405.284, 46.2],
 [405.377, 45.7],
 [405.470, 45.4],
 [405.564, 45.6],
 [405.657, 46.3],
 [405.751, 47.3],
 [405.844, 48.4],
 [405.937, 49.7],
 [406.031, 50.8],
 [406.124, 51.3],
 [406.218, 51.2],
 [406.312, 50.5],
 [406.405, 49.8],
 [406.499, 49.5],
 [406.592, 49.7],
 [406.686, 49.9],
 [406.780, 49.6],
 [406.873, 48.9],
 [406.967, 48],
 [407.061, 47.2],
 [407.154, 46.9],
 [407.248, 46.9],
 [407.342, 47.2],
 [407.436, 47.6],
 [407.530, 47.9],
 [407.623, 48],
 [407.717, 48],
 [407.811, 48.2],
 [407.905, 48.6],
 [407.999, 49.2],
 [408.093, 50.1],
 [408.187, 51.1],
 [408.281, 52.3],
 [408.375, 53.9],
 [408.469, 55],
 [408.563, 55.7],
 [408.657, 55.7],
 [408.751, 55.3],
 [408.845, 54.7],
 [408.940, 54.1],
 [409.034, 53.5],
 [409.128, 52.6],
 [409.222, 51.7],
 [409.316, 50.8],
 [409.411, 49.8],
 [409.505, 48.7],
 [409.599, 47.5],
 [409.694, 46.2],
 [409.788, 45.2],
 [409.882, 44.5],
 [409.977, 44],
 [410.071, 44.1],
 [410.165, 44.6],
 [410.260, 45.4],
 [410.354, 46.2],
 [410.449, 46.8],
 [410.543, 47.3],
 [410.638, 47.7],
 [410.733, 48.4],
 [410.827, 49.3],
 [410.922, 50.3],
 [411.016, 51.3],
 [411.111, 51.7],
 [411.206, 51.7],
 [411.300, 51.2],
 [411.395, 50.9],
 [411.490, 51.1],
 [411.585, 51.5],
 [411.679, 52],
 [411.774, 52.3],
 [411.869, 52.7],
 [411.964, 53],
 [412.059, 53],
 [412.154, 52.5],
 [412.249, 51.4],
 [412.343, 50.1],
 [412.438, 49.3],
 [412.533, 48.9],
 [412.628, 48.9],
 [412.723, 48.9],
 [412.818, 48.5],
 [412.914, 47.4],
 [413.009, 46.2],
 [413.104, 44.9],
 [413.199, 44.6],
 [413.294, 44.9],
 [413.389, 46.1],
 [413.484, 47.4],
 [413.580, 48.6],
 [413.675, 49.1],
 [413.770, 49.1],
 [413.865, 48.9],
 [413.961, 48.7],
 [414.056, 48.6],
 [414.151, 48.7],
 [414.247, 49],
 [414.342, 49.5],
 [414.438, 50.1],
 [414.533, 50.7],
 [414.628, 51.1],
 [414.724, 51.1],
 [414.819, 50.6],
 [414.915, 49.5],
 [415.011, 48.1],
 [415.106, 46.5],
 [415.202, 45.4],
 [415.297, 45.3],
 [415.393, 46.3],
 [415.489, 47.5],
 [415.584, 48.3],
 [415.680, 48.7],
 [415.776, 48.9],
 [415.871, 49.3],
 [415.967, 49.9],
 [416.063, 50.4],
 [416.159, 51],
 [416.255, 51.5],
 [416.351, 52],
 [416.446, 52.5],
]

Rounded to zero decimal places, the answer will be 99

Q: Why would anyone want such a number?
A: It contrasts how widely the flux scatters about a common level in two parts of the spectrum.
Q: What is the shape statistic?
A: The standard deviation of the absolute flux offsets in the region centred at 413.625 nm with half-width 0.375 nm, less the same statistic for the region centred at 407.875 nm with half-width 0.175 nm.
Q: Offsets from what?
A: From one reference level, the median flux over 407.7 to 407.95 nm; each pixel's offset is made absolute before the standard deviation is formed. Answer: 0.56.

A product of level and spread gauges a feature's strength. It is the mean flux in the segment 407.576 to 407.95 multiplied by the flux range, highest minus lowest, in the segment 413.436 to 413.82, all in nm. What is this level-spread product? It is 82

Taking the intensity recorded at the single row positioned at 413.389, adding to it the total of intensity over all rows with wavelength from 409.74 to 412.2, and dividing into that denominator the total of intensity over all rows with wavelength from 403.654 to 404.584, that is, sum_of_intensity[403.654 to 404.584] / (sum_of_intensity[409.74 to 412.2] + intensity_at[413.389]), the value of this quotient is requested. 0.38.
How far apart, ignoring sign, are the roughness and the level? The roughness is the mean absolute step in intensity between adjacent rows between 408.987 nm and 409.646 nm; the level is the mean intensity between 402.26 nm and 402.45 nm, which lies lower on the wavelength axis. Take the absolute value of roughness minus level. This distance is 51.5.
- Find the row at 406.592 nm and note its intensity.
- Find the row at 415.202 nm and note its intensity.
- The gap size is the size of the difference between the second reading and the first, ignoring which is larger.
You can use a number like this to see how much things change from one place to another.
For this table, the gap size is 4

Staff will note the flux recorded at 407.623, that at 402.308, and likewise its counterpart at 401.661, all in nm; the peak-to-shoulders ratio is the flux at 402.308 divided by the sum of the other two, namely 0.52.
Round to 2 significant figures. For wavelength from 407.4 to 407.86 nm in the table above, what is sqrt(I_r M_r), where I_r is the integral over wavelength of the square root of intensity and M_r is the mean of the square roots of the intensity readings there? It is 4.7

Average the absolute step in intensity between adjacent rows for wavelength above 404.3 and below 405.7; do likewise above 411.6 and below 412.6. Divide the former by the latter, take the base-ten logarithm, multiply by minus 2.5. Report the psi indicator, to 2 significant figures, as -0.17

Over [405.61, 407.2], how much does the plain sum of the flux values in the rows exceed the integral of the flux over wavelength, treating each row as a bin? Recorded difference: 757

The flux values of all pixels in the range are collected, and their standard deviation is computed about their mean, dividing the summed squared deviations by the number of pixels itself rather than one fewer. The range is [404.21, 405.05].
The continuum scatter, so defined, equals 2.7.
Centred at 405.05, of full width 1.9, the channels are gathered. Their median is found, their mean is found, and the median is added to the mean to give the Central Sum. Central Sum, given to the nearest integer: 96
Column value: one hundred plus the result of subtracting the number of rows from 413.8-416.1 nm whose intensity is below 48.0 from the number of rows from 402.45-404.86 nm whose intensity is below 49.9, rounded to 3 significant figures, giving 106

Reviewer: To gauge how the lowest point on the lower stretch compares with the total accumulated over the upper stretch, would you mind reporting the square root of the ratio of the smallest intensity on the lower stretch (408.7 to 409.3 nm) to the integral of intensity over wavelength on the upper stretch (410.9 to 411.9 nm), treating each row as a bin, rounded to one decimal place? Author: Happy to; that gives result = 1.0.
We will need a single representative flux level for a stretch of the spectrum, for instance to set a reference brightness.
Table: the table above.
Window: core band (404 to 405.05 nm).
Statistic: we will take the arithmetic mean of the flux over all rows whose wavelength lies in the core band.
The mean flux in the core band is 50.6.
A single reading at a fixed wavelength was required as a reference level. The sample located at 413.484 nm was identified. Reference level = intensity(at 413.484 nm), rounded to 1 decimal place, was 47.4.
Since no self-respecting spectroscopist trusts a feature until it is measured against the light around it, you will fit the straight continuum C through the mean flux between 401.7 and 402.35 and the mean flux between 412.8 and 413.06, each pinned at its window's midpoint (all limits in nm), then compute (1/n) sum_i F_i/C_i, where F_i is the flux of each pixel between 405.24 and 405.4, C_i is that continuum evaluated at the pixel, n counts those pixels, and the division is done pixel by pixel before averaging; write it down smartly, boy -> 0.91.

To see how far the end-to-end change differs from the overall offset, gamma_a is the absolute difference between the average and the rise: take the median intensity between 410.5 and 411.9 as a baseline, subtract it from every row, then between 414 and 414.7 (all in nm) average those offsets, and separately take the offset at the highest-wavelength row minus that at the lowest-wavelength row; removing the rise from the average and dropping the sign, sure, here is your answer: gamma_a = 4.0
